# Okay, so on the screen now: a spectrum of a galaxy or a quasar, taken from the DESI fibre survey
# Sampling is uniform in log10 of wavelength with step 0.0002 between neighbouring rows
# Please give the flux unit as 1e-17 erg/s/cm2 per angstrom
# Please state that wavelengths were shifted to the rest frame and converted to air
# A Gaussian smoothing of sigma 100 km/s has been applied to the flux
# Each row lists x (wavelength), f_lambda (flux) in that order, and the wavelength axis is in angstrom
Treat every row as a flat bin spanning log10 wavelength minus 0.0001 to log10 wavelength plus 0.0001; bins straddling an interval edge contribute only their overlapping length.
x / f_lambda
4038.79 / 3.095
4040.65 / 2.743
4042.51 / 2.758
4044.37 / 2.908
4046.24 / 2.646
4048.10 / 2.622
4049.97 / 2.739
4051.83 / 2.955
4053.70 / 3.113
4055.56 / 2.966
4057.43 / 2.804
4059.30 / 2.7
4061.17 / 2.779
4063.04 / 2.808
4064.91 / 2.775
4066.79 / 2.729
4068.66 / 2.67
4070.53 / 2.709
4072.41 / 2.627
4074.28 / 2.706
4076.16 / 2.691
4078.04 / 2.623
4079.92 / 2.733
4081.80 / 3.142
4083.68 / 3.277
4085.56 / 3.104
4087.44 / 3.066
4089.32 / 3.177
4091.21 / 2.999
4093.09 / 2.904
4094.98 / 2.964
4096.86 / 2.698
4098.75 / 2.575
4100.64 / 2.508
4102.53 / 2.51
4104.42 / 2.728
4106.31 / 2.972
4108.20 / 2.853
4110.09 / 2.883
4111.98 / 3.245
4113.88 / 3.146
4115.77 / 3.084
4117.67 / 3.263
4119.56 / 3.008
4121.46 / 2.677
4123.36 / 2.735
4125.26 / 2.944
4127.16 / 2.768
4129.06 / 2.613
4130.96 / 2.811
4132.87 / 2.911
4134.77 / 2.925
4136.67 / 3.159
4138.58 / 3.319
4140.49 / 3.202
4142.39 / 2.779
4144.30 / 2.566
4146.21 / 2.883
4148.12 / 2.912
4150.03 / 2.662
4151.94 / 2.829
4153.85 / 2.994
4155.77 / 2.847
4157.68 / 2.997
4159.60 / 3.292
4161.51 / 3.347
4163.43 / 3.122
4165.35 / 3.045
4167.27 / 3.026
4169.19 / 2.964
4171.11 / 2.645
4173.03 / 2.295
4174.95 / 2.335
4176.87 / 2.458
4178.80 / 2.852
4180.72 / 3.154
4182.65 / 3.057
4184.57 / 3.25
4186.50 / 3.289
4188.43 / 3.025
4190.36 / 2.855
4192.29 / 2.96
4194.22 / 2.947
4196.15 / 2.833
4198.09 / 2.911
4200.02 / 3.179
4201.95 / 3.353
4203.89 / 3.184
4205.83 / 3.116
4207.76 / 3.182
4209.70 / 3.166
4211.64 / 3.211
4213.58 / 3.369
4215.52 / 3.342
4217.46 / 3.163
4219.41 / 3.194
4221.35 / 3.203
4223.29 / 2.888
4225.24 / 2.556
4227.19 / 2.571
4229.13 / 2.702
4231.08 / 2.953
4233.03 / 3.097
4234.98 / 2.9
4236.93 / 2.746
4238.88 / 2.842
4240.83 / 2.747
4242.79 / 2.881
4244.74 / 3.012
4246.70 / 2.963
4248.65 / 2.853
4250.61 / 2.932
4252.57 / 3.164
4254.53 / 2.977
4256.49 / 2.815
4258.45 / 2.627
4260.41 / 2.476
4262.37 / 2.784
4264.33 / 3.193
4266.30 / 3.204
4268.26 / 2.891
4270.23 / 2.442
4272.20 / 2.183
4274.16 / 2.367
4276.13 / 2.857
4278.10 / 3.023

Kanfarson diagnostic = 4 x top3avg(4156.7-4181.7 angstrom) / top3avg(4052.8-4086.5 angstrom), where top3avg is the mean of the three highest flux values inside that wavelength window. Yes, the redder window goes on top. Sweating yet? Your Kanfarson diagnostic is 4.11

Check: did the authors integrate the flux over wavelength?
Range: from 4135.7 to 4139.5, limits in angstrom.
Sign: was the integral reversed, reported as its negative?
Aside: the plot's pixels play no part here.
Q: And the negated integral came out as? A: -12.3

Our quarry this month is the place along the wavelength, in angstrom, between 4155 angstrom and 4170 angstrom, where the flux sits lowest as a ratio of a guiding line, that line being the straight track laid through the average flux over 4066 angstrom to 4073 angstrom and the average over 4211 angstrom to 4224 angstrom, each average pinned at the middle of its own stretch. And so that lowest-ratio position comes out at 4155.77 angstrom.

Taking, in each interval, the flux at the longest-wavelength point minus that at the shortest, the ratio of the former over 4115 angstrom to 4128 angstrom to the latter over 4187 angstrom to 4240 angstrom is 1.7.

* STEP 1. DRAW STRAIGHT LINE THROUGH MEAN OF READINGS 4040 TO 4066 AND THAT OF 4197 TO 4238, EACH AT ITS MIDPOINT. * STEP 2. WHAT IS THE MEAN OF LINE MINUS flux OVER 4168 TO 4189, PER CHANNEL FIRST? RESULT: 0.143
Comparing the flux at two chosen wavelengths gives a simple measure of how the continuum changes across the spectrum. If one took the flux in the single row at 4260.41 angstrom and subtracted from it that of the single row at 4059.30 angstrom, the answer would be -0.22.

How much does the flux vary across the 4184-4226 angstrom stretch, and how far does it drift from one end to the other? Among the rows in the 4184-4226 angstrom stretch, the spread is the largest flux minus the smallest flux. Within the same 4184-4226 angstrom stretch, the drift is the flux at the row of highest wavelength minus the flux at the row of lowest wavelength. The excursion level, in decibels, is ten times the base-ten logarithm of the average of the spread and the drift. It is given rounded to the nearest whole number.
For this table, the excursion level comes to -12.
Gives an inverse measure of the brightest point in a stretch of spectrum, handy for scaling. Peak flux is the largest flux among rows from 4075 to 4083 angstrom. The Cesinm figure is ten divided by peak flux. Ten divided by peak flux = 3.18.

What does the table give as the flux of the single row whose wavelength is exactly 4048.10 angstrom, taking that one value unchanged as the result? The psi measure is 2.622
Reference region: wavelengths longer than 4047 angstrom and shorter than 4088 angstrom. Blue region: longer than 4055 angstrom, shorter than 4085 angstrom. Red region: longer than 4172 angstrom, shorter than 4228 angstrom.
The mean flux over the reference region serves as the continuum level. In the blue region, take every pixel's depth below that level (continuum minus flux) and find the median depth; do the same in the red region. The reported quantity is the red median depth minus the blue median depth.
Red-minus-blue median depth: -0.385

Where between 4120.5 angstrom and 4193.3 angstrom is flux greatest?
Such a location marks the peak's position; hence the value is 4161.51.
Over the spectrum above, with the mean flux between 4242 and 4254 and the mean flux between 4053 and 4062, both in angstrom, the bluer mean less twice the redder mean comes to -3.1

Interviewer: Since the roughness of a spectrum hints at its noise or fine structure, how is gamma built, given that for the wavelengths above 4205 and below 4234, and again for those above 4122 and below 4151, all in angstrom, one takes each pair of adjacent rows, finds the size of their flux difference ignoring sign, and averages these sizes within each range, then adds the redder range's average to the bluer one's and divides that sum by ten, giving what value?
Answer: 0.031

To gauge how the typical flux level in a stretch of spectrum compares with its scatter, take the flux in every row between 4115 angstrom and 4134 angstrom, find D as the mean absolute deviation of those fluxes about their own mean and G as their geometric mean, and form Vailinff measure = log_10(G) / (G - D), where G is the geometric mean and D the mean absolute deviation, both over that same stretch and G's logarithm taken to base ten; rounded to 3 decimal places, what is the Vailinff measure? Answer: 0.169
